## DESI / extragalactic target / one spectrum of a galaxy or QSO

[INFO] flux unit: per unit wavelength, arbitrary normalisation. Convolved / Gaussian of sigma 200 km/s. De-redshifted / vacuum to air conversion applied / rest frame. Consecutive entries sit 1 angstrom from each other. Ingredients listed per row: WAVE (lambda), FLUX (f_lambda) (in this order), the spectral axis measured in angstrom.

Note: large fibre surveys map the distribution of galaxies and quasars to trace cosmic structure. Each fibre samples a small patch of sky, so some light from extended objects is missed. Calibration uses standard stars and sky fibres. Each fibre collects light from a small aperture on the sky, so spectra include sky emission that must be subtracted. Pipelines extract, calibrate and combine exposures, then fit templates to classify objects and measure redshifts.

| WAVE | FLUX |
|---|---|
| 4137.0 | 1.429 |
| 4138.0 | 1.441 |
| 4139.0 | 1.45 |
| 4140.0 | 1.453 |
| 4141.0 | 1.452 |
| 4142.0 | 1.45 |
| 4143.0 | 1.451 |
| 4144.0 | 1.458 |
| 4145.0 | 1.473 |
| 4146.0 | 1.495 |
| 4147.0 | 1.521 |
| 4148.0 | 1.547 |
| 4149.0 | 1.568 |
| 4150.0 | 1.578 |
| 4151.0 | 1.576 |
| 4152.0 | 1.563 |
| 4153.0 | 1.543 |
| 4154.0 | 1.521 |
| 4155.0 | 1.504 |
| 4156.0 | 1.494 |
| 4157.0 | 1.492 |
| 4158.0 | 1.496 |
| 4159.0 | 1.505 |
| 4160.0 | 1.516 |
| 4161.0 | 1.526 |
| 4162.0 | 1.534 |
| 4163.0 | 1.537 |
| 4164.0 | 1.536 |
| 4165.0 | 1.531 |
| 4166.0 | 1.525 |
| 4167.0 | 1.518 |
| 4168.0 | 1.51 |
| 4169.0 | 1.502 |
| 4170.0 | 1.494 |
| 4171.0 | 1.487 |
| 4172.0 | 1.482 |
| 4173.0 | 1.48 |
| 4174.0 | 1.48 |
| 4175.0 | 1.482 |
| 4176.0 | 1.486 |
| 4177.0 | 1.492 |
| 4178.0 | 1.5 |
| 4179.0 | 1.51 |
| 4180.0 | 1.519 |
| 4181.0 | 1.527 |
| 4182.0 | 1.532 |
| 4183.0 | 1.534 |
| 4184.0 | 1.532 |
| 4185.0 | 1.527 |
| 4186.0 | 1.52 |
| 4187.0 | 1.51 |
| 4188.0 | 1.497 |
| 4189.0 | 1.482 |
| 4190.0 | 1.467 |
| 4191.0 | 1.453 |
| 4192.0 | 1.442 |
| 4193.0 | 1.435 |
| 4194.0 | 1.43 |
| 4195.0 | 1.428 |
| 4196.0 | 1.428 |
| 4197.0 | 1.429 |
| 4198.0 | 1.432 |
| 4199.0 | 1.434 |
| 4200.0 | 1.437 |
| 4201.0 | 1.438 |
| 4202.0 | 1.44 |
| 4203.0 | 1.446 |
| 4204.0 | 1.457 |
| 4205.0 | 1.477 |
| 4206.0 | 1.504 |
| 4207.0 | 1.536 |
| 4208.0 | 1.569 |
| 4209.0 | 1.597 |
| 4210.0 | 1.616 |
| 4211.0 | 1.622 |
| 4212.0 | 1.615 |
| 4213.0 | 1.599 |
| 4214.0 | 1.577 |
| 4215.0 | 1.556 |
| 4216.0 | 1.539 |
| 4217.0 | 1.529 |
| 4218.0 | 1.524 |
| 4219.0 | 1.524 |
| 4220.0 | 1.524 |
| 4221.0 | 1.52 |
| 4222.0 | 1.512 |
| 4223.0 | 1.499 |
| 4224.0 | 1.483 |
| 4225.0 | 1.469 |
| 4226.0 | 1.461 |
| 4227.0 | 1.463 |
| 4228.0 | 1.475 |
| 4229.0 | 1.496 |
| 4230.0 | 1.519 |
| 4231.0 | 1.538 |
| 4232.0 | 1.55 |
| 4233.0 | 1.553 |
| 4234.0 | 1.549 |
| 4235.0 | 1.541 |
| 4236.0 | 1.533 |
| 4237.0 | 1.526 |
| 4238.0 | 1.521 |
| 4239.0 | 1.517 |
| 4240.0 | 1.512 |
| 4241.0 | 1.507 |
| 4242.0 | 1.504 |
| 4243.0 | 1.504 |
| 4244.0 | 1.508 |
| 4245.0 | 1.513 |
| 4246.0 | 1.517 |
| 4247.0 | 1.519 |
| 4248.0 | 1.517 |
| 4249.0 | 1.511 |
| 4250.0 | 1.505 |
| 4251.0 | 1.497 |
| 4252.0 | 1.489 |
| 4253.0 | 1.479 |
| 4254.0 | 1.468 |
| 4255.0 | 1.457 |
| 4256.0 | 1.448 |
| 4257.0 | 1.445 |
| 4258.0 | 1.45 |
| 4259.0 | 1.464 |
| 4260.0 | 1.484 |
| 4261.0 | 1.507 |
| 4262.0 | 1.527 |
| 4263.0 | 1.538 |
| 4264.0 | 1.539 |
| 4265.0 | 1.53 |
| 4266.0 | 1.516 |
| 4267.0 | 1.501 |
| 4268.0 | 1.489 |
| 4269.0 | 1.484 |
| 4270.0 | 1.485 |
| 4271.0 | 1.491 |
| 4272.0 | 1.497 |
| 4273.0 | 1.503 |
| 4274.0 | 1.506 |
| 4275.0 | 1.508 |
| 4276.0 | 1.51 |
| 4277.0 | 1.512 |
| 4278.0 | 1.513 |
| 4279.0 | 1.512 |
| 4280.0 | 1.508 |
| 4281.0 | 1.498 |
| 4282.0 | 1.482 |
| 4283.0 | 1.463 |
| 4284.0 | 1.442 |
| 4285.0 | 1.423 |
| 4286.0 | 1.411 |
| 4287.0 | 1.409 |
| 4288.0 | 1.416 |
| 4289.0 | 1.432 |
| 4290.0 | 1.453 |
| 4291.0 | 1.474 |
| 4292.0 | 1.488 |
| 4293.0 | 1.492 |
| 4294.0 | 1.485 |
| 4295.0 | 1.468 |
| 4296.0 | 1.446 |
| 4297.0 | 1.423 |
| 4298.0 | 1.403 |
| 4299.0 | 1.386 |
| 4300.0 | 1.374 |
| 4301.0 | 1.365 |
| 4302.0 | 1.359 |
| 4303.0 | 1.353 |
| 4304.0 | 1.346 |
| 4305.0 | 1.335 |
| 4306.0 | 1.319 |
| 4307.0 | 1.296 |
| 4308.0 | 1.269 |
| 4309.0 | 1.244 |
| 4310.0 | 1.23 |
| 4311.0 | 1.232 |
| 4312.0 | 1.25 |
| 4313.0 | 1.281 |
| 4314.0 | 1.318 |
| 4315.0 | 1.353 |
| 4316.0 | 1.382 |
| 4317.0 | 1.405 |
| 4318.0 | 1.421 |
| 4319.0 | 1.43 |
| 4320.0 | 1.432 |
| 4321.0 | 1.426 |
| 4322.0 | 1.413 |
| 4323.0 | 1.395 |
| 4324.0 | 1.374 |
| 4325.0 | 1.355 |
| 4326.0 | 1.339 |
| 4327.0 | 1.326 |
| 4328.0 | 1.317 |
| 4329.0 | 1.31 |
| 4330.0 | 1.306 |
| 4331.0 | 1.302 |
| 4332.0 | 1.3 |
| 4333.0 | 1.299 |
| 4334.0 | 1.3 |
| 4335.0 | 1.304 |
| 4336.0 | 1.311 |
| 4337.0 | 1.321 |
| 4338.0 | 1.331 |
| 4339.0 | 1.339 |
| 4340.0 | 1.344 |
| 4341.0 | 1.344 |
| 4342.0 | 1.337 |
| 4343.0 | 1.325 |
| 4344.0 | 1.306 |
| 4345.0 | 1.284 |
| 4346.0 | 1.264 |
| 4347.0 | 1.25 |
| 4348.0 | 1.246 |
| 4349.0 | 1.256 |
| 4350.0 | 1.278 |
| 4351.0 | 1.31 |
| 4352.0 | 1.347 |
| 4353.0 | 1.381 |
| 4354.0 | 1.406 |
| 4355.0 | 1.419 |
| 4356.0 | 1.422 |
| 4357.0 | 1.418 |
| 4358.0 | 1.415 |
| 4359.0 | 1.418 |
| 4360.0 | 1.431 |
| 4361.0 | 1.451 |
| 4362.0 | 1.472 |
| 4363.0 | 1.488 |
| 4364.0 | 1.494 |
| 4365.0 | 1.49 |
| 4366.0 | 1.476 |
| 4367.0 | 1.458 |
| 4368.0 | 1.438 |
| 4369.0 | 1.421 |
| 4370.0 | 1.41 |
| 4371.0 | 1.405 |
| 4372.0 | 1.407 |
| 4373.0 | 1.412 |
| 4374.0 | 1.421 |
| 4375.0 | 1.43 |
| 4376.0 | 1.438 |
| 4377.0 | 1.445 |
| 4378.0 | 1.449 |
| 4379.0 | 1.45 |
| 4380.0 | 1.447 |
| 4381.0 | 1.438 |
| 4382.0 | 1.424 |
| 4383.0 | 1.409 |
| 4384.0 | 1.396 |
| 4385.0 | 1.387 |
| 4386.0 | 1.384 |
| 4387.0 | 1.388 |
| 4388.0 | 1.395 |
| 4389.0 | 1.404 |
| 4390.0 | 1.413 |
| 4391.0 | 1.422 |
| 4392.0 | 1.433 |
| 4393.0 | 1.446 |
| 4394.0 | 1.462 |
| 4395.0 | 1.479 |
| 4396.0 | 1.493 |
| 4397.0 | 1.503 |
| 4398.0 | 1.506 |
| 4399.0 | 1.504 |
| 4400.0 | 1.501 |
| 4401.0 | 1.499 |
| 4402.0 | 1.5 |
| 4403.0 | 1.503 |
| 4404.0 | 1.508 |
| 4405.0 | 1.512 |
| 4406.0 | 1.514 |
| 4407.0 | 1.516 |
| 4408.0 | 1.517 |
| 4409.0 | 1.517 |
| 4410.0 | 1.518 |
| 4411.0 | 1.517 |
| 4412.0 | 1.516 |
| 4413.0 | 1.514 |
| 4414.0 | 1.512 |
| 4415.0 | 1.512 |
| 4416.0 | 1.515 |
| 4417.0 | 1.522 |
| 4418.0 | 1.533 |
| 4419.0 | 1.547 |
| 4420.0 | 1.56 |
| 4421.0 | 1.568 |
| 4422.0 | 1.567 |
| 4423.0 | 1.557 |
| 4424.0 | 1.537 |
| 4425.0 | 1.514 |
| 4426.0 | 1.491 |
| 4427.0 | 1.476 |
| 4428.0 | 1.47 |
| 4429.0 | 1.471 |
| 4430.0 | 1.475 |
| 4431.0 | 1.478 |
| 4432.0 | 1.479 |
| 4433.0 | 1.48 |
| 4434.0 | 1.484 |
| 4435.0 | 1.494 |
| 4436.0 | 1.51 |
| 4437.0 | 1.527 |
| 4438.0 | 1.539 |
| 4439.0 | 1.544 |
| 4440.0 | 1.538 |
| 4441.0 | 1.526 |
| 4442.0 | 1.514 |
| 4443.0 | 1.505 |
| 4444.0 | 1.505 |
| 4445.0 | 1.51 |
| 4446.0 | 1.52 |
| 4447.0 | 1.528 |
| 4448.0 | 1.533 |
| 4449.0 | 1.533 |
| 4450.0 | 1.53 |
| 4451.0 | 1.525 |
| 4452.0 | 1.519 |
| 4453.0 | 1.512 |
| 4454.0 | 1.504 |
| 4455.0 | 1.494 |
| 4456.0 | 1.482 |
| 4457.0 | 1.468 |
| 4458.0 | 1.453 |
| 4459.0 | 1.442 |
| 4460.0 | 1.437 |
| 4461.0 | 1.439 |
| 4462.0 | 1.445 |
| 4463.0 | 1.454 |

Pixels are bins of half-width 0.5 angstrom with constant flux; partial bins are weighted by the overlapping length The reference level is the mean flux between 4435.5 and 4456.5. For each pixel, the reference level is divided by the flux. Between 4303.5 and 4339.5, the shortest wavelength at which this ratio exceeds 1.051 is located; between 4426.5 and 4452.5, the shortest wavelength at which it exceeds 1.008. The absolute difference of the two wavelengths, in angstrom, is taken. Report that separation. 123 angstrom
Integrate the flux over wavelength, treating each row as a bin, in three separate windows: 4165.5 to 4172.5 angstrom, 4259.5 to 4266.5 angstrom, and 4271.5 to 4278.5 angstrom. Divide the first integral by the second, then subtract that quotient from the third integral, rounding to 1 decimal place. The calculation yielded 9.6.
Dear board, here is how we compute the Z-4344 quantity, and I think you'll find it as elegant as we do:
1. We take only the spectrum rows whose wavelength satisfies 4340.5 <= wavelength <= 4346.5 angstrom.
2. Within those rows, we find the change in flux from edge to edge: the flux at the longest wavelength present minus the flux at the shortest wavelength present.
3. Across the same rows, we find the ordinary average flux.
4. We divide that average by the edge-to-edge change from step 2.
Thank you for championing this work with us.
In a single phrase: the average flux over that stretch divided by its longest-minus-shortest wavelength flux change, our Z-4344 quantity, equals -16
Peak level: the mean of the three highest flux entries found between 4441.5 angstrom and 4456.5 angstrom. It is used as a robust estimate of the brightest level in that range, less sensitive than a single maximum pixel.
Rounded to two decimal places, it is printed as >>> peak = 1.53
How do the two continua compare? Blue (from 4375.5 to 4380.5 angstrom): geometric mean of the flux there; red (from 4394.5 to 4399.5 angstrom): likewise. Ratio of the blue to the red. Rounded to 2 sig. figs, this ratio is 0.97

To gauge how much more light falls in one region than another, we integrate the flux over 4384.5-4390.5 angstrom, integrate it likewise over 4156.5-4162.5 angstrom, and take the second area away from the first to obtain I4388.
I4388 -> -0.70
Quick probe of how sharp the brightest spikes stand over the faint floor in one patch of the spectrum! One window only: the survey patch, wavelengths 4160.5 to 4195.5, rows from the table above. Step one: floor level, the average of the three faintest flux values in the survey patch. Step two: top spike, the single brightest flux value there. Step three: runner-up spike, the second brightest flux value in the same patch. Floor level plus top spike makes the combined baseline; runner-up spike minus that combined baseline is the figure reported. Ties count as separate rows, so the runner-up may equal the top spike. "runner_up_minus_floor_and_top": -1.43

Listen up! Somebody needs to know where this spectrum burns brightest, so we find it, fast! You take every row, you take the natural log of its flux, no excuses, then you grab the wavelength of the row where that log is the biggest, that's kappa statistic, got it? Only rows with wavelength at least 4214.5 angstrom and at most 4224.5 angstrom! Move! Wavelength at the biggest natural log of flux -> 4215.0 angstrom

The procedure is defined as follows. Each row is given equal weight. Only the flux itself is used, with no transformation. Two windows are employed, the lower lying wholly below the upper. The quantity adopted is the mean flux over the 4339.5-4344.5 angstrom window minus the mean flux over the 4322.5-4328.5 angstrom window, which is -0.02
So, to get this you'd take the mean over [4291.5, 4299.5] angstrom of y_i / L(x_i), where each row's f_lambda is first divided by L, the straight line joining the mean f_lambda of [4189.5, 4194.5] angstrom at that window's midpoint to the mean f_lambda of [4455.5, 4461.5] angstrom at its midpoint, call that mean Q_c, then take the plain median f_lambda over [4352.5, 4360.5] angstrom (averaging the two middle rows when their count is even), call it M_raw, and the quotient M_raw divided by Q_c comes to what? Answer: 1.42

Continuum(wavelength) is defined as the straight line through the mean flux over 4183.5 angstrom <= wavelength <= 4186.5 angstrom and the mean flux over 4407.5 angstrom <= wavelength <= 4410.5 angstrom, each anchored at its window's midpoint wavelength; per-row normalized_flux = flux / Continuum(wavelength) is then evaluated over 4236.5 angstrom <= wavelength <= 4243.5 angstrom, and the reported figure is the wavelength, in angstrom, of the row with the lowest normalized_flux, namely 4242.0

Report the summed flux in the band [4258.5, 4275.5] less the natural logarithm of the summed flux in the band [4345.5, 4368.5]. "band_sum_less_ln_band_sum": 22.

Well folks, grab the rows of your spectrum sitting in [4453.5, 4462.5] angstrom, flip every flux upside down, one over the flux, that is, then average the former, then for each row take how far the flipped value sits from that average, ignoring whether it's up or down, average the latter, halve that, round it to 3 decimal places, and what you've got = 0.005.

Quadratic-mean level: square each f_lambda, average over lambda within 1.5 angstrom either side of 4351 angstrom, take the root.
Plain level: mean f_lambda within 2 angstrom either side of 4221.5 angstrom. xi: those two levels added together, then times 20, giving 56.5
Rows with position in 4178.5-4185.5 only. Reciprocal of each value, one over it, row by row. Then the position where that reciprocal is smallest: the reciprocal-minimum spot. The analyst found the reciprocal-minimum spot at 4183.0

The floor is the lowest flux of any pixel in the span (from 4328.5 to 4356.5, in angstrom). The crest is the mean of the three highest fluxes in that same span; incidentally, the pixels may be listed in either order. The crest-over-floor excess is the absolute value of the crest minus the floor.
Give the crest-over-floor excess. 0.170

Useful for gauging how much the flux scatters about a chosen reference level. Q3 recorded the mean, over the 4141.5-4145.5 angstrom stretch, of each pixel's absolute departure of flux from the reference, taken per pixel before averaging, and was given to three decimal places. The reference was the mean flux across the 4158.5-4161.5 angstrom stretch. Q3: 0.058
